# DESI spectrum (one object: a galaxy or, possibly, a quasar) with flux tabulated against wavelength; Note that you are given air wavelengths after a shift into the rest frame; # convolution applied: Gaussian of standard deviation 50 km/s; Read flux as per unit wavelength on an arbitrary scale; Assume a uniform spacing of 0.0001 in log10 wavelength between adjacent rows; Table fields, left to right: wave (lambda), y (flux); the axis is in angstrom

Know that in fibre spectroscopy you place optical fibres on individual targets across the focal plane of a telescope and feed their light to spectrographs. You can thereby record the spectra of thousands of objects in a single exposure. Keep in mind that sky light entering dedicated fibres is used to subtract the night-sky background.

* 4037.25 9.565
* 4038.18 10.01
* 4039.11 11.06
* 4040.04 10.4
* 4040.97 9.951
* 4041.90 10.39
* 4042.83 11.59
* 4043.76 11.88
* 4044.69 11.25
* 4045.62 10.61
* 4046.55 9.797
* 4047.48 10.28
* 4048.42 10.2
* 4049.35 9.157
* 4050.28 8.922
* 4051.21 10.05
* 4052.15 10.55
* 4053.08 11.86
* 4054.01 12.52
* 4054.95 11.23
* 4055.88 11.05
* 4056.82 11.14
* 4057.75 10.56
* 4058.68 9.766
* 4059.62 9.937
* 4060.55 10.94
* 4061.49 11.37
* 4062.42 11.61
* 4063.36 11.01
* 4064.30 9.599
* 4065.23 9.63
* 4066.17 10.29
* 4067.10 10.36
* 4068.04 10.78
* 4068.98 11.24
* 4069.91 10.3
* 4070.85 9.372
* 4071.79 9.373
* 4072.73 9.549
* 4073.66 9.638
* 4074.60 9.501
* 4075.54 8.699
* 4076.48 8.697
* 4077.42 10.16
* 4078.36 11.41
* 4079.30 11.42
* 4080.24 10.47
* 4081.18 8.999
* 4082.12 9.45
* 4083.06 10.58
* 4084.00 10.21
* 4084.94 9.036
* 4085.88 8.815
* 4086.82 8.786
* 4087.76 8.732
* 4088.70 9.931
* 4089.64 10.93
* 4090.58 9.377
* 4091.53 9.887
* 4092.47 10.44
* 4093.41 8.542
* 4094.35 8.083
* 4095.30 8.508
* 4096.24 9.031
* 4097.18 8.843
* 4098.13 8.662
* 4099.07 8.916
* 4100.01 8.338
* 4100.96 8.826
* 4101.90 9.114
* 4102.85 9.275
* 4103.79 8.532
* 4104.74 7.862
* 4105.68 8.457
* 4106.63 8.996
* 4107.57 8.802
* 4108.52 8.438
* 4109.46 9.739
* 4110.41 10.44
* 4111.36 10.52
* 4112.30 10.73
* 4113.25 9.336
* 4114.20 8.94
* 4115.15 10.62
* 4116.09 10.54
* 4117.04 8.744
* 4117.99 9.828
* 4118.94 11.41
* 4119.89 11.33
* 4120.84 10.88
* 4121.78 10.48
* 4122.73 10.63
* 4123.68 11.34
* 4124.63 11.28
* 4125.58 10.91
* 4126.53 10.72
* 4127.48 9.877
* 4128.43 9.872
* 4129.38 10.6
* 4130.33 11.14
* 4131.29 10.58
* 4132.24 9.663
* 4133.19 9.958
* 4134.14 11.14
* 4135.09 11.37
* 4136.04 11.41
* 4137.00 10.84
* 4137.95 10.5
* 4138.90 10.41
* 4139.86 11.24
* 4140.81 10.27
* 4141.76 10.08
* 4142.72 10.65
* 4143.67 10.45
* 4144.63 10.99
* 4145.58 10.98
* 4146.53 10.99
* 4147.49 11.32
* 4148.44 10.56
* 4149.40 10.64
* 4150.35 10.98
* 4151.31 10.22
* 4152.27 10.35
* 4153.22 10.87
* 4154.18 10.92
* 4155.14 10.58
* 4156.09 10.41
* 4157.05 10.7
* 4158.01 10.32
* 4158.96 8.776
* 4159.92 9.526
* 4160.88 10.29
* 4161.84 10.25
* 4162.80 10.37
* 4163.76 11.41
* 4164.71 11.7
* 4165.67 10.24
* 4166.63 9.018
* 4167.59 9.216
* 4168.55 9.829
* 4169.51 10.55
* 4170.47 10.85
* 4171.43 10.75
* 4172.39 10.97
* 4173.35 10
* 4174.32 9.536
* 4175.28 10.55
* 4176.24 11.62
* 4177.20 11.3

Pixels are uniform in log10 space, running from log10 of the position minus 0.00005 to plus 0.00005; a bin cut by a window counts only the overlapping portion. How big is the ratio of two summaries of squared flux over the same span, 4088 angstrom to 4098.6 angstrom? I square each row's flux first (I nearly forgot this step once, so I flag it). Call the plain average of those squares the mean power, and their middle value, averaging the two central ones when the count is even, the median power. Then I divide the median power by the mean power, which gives 0.94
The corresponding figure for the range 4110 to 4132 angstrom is 1.02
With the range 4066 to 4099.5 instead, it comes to 0.96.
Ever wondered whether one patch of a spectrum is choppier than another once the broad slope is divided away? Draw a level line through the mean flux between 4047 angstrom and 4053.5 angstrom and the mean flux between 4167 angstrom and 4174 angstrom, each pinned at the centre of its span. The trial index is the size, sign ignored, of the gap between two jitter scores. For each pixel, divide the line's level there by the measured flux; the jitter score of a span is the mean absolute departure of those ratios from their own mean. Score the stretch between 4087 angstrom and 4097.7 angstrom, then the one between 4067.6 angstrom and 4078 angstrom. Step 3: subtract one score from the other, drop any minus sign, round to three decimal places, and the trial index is 0.021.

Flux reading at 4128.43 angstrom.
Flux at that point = 9.872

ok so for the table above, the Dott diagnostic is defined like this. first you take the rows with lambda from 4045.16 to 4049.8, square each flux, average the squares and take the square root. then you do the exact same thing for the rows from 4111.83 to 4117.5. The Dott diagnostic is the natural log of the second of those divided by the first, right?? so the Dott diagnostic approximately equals -0.02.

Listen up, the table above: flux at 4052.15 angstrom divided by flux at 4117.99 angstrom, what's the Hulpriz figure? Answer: 1.07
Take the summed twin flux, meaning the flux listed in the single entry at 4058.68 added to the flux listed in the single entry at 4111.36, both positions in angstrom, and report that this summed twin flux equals 20.3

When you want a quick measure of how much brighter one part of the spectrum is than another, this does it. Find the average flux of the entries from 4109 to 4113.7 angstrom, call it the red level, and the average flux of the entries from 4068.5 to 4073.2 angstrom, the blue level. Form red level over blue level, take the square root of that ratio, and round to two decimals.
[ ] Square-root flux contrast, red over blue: 1.01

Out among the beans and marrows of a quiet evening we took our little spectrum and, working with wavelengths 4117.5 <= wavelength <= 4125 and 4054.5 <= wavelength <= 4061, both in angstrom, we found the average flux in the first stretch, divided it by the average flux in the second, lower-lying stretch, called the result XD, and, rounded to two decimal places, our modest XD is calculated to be 1.02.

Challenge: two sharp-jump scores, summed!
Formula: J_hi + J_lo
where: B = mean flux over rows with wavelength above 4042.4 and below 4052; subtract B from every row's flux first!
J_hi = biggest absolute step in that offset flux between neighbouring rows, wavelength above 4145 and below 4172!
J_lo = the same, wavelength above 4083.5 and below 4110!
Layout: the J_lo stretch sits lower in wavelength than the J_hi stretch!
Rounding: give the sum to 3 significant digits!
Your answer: 3.44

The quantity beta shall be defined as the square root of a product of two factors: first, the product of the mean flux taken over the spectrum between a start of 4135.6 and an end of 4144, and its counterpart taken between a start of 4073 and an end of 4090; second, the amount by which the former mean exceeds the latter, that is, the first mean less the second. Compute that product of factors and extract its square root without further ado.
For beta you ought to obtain 9.7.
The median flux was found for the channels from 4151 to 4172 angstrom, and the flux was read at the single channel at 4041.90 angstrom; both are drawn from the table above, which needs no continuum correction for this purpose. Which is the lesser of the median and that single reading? 10.4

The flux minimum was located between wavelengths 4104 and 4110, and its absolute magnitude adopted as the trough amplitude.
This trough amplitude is 7.9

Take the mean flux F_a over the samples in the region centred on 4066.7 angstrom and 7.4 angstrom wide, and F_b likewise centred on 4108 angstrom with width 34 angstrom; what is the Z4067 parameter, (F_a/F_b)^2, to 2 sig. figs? 1.2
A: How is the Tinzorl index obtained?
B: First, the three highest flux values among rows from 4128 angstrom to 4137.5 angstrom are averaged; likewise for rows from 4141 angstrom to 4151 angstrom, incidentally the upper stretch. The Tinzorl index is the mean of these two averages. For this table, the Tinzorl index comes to 11.2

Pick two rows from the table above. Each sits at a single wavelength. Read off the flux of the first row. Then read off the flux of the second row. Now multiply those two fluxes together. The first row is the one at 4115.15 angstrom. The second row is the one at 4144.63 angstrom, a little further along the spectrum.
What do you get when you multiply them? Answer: 117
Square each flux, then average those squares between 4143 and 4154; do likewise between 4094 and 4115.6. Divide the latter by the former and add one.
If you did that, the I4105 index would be 1.72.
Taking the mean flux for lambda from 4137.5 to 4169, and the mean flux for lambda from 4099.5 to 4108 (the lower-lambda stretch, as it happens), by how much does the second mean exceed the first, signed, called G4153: -1.8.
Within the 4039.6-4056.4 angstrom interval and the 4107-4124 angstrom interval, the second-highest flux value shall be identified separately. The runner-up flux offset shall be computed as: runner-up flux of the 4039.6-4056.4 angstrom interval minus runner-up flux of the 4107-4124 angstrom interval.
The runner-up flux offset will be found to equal 0.54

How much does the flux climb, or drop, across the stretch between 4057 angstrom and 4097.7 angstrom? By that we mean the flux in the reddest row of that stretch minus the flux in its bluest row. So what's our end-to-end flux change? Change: -1.7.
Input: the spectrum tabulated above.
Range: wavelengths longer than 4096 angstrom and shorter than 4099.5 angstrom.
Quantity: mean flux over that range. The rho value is 8.9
